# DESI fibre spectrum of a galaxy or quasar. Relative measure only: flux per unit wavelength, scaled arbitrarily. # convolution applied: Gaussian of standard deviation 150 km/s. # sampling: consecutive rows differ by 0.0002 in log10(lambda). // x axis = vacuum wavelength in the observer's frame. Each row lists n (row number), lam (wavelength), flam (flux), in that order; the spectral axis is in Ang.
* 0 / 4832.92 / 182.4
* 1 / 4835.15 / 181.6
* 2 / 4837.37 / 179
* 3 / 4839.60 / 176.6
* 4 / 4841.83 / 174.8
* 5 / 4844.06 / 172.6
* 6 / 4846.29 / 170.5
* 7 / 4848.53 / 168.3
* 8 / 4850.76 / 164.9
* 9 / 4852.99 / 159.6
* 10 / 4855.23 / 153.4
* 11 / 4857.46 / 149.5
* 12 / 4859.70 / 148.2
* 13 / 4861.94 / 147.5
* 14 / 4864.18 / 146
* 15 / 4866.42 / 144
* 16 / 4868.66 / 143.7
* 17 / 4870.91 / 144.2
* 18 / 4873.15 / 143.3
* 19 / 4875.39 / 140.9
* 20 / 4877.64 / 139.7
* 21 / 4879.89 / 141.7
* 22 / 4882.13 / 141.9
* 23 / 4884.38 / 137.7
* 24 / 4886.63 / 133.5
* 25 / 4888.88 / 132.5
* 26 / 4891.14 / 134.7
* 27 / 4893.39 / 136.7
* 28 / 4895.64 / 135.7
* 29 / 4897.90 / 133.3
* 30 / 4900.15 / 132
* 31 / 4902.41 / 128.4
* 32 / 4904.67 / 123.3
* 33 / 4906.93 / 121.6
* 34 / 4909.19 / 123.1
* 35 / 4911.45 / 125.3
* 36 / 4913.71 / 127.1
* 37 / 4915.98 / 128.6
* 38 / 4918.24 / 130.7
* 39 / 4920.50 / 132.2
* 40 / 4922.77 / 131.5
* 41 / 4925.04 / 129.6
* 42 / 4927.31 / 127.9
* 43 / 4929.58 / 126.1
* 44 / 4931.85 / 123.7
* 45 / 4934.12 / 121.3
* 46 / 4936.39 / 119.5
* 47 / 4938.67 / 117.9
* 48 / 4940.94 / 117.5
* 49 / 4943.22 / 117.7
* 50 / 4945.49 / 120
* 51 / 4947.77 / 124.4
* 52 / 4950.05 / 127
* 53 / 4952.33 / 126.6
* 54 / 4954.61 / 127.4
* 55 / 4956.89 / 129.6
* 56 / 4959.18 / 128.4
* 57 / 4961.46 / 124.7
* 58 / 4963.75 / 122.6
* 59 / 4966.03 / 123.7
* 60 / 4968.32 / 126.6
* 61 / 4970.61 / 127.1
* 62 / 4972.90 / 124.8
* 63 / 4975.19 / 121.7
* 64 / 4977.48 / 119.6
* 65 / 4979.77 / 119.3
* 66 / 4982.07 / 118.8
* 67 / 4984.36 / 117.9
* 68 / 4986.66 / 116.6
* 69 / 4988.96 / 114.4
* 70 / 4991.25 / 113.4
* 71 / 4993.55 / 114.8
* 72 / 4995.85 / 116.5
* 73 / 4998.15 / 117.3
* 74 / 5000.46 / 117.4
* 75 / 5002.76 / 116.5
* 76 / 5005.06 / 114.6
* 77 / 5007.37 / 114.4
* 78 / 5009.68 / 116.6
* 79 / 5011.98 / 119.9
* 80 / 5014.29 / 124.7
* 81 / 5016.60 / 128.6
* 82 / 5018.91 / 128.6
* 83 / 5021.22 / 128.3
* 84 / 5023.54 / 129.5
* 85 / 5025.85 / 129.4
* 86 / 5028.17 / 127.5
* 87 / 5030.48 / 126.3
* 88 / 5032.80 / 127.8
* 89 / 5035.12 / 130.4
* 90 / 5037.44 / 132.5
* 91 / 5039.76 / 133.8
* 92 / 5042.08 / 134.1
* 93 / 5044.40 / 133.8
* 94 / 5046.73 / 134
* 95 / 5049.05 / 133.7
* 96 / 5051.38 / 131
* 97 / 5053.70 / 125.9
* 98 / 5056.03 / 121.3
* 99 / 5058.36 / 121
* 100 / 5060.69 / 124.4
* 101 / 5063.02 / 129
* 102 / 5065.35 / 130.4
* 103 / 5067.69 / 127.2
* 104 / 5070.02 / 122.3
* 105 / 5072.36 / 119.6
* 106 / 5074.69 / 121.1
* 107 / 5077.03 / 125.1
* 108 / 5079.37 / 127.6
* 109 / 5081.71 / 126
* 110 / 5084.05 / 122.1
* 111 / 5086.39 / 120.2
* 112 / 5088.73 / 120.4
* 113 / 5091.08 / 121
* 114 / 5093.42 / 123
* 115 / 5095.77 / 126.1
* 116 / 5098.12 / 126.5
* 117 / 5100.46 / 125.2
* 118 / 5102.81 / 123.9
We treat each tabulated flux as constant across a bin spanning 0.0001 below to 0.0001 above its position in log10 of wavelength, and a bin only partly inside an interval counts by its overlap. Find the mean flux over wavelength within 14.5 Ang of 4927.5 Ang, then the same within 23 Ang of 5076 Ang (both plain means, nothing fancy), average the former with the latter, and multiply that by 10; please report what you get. 1248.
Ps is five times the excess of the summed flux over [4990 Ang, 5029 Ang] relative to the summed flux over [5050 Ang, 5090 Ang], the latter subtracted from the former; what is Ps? -283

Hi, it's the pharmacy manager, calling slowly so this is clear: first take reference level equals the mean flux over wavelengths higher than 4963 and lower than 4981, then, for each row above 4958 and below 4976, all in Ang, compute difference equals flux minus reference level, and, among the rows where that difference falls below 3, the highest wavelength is 4975.19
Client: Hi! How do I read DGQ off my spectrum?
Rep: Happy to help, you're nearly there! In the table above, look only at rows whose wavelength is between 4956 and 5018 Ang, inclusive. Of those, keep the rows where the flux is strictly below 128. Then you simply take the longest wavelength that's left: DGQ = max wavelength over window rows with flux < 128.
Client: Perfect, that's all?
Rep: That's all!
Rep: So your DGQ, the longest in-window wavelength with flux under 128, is 5014.29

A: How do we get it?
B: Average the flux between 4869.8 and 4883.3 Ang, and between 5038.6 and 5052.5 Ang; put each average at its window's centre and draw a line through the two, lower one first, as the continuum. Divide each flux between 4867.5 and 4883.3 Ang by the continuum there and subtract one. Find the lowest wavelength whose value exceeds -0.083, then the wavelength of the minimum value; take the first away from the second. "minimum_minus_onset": 9.0 Ang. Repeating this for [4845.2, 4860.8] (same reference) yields 13.4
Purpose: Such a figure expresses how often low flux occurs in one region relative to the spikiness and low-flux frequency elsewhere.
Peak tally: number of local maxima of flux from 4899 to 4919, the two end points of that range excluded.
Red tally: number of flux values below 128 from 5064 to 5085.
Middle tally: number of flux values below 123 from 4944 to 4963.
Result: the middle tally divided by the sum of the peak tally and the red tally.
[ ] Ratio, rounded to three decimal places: 0.125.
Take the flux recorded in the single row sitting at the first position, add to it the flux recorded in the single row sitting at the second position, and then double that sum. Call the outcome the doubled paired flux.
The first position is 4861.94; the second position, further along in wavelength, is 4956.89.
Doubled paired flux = 554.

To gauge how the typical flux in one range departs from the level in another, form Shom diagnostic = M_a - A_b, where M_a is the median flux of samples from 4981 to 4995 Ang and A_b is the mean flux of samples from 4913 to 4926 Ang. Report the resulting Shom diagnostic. -14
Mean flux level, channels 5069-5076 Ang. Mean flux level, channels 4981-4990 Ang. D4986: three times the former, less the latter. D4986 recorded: 246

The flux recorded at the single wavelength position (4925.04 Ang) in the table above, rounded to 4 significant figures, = 129.6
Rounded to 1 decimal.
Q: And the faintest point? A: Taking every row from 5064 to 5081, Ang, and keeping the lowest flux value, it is 119.6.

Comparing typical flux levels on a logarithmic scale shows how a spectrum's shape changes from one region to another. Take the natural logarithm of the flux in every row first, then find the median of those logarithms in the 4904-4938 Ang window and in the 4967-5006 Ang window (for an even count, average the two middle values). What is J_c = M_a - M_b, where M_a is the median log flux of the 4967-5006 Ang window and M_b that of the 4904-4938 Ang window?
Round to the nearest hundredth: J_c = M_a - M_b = -0.07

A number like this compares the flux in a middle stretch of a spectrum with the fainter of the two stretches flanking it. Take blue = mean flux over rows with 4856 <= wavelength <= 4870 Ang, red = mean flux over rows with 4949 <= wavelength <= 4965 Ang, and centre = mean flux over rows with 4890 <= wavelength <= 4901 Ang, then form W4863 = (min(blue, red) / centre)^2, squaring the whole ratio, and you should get 0.89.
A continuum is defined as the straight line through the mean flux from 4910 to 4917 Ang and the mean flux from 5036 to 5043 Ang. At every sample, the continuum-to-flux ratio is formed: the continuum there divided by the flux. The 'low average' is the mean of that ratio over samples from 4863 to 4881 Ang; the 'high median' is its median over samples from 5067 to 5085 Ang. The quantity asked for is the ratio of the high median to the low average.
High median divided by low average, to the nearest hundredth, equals 1.25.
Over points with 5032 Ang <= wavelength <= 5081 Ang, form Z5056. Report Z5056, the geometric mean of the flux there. 127.8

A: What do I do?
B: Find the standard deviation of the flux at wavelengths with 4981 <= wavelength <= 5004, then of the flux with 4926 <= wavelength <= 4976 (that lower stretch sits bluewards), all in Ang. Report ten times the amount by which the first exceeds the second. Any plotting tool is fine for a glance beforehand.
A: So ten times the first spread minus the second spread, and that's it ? -20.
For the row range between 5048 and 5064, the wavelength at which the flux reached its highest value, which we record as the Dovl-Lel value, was 5049.05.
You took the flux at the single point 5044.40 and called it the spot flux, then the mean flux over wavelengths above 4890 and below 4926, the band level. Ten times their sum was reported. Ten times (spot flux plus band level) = 2634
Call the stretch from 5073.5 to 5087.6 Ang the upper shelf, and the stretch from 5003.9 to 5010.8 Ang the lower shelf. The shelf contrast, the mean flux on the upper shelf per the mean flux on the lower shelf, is 1.07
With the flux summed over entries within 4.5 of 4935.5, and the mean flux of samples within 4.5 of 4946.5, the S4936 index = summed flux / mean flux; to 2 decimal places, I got 3.95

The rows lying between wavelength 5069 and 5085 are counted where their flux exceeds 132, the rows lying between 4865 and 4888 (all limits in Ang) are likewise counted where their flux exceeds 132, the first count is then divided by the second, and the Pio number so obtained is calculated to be 0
